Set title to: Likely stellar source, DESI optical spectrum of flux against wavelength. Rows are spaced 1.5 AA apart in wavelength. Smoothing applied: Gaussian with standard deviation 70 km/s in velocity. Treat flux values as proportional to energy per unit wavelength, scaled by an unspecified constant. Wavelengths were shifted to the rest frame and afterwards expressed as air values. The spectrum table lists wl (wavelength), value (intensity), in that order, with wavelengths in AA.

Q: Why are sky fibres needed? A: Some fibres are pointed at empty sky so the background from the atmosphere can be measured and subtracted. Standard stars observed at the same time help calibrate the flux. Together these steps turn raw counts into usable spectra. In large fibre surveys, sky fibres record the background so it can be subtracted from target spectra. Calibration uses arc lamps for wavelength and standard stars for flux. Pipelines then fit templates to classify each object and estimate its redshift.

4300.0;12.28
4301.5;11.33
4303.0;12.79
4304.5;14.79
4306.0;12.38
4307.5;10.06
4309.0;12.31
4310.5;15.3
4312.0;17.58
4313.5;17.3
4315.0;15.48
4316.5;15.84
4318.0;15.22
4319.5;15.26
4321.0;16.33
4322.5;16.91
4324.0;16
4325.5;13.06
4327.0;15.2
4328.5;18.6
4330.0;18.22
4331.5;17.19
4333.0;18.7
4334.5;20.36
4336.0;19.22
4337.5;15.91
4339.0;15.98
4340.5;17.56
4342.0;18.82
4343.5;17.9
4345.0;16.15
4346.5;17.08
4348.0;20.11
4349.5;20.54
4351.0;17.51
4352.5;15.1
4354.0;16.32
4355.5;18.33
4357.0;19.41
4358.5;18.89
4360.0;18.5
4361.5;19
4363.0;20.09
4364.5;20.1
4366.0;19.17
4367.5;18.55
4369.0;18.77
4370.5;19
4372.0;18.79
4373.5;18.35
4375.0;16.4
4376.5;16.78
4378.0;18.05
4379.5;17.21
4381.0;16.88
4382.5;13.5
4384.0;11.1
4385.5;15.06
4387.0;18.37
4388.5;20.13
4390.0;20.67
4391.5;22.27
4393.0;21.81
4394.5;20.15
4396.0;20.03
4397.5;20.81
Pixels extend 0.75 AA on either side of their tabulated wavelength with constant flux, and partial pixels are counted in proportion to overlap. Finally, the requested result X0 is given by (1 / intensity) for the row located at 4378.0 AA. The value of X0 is 0.055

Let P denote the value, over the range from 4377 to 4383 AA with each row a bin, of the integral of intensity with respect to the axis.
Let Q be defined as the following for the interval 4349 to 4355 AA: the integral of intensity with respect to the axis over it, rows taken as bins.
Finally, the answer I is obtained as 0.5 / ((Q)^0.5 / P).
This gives 4.9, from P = 99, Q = 104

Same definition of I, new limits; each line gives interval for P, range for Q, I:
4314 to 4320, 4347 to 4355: 3.9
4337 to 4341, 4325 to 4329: 4.2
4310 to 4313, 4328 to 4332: 2.9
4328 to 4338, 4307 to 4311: 13.0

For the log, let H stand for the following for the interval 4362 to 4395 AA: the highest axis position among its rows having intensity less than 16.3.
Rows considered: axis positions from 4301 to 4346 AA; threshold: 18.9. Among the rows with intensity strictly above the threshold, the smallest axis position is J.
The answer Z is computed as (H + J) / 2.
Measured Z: 4360.0 AA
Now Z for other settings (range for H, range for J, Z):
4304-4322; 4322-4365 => 4327.0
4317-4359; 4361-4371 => 4357.0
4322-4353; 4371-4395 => 4370.5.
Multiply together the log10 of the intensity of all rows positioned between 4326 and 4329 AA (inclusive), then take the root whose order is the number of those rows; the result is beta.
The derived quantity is 1.225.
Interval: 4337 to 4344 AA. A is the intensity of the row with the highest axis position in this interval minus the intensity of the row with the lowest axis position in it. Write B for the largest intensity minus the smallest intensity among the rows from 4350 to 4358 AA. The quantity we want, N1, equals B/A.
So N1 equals 2.2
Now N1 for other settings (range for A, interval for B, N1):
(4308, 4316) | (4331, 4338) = 1.4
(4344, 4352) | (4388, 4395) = 1.6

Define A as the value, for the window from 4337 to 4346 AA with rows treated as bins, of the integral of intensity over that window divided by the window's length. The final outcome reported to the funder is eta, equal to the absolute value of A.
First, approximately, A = 17.1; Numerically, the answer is 17.1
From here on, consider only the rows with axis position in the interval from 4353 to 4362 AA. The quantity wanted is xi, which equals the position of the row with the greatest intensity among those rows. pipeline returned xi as 4357.0 AA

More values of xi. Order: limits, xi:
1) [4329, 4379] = 4349.5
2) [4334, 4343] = 4334.5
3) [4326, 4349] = 4334.5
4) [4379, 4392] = 4391.5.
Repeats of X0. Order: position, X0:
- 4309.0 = 0.081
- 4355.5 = 0.055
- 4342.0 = 0.053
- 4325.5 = 0.077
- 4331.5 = 0.058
